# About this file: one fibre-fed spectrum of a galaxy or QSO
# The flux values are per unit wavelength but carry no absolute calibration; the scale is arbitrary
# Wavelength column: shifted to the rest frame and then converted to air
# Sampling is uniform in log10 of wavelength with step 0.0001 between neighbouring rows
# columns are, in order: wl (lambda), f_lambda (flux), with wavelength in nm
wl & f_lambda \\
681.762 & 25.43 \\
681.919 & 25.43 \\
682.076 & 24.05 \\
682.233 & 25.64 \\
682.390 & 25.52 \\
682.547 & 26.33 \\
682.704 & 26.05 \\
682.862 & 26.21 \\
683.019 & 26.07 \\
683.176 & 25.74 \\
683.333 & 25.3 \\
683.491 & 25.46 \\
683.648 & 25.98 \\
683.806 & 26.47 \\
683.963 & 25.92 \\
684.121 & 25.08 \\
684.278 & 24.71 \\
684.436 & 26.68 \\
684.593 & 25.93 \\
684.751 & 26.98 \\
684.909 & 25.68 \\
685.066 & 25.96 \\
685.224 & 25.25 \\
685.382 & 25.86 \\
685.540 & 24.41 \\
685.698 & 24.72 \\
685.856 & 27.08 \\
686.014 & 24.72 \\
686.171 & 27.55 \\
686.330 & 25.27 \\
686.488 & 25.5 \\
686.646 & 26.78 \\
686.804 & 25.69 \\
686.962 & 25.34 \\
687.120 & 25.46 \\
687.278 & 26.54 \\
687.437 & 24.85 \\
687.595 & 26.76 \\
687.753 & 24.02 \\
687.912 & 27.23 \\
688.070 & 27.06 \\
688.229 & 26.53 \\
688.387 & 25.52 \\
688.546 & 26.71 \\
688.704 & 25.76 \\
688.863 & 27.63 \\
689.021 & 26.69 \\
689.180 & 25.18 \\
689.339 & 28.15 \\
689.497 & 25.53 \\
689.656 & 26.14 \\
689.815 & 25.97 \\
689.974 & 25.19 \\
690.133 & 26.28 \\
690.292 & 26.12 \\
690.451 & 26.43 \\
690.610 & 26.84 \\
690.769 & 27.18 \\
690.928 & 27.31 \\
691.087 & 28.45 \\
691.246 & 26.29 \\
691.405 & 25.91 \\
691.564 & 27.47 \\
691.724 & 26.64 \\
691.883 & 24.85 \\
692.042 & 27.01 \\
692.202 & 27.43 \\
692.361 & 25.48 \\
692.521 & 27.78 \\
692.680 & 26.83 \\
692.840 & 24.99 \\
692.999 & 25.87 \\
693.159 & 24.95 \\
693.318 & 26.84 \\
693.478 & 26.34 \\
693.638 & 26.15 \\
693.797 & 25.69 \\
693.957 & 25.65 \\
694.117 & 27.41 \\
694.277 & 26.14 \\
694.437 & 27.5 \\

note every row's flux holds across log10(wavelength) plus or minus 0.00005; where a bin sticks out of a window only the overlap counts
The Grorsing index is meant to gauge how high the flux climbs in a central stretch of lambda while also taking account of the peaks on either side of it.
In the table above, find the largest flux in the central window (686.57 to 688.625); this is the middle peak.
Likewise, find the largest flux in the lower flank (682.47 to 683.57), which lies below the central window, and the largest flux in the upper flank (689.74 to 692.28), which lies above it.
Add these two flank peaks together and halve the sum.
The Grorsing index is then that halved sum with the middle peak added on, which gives 54.62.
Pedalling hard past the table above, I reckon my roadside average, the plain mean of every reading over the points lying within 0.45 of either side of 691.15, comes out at 27.1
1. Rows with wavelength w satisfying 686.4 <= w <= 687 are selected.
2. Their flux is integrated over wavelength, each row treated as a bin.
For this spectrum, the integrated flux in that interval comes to 16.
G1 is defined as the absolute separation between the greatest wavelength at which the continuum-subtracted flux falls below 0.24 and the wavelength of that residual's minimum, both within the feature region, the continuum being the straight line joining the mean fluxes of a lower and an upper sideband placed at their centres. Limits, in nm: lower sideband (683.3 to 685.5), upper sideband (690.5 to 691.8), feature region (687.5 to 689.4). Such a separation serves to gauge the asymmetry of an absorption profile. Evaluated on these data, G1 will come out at 1.43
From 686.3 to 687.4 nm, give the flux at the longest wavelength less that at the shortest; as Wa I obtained 1.3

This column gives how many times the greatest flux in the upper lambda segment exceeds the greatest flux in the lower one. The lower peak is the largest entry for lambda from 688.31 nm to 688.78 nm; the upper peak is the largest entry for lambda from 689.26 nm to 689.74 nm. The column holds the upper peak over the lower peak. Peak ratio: 1.05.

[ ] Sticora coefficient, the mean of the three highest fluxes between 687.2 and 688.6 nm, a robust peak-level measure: 27.0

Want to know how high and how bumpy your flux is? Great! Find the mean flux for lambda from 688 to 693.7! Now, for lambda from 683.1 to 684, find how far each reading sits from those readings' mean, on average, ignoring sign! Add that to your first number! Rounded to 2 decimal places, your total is 26.74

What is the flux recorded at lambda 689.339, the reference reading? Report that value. 28.15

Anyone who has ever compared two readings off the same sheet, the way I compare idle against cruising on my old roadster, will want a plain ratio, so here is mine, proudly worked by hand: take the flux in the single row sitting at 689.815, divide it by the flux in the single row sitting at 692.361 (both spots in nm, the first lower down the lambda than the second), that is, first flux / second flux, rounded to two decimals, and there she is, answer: 1.02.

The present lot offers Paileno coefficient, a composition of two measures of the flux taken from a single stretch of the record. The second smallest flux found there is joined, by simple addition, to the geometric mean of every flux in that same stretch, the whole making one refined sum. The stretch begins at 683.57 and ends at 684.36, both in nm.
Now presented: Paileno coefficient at 50.7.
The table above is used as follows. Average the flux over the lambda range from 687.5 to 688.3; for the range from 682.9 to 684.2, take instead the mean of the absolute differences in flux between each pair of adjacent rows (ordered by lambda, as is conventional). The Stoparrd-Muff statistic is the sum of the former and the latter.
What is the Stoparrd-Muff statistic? 26.8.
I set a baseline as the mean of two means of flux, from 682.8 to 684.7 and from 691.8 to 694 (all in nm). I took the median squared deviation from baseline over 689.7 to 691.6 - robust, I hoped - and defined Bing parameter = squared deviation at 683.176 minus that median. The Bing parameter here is -0.36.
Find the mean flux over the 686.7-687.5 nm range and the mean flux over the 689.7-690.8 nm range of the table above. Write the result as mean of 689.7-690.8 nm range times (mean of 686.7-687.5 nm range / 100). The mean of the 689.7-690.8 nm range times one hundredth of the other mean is 6.72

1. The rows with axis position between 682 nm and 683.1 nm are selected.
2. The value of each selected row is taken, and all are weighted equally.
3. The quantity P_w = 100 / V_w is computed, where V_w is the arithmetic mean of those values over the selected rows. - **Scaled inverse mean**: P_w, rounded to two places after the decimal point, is 3.89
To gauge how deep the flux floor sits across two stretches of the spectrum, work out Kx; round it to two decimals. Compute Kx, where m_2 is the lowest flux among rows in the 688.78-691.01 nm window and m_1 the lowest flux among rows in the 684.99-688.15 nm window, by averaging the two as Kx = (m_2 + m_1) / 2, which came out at 24.60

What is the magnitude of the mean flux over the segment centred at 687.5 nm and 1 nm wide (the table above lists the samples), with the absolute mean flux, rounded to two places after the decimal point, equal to 25.81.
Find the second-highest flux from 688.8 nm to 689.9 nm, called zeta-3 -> 27.63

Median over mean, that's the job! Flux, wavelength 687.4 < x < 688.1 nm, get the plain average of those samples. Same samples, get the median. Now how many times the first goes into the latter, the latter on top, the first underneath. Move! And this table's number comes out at 1.03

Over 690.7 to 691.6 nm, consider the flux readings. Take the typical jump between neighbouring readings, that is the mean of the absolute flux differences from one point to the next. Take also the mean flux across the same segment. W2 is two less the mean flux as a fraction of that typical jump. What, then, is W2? -23.2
